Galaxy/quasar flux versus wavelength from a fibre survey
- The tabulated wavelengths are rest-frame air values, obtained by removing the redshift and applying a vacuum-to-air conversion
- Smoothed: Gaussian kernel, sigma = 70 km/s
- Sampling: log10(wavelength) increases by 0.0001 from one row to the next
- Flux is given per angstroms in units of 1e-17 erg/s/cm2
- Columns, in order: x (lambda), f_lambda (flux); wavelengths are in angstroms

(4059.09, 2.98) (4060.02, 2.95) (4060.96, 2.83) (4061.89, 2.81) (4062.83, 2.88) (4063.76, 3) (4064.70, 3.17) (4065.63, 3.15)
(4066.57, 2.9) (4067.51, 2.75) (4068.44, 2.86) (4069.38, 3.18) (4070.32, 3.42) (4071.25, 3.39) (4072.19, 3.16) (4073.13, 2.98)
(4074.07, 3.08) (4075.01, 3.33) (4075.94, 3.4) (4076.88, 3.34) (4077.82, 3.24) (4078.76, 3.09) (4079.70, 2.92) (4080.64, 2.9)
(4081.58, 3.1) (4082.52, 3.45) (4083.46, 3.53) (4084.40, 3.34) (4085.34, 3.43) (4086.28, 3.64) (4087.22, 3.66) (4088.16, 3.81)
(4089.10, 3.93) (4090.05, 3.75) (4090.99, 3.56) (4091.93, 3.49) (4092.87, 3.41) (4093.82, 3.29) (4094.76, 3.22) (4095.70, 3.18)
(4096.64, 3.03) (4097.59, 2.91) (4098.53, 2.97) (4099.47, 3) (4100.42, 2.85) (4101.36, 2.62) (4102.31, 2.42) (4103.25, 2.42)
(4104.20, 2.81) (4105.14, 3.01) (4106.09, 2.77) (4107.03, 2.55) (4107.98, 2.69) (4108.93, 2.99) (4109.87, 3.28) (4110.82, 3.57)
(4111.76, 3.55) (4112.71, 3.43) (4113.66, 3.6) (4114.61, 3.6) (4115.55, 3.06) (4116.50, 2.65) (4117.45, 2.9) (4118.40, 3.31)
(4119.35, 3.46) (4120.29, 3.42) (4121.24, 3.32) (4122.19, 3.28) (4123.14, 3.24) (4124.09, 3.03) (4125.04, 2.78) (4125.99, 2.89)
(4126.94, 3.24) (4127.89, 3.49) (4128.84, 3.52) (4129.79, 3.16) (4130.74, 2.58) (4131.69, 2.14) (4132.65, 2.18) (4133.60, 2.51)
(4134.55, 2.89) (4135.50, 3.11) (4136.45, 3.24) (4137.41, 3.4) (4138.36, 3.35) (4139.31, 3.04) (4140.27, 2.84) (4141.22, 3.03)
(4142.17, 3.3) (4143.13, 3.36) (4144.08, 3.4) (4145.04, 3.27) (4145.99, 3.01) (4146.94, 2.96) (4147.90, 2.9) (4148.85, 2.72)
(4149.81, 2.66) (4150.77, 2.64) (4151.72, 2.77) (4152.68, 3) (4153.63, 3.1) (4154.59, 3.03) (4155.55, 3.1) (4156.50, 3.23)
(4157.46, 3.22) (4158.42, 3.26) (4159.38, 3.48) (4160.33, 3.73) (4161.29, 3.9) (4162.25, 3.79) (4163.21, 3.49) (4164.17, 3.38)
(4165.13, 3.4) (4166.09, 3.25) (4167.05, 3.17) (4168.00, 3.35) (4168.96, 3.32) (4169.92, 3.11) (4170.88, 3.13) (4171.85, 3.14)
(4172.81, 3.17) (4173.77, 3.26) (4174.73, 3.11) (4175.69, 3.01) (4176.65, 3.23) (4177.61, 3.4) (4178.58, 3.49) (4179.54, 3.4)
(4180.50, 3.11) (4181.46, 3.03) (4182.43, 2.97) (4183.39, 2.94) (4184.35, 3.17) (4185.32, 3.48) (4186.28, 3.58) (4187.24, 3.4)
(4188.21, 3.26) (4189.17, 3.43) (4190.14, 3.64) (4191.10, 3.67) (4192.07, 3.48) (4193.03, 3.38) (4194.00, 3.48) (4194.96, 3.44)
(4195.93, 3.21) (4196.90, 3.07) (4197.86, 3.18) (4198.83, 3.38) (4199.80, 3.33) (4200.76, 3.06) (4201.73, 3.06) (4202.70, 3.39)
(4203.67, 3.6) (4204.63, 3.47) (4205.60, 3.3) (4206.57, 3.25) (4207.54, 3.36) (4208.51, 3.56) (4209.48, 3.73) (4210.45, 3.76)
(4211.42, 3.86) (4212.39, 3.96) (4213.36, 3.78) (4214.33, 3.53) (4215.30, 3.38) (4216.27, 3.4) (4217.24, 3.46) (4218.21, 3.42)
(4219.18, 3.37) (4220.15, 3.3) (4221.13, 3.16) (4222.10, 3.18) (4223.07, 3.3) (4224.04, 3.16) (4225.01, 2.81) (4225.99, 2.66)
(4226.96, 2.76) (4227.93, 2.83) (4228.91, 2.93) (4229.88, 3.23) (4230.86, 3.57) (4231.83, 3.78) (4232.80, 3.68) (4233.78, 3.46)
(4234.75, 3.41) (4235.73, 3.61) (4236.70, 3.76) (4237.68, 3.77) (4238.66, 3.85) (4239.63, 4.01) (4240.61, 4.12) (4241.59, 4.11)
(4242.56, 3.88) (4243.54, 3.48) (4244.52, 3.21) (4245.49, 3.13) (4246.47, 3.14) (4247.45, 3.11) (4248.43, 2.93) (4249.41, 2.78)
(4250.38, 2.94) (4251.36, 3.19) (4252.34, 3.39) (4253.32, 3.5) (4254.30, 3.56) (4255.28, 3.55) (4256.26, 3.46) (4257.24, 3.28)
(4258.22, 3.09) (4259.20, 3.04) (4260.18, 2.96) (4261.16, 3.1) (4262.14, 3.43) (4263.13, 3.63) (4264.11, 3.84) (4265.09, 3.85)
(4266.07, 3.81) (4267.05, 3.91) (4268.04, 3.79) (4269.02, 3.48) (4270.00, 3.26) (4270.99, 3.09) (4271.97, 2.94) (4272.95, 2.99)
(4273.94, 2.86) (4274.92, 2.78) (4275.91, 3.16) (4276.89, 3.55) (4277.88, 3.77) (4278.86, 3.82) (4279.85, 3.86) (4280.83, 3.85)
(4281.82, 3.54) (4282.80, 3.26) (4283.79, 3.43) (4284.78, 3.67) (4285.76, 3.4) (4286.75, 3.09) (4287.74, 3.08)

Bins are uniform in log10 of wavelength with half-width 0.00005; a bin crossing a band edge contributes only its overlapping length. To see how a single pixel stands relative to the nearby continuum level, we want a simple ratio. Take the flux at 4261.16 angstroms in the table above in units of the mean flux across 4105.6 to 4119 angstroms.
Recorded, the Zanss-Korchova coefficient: 0.987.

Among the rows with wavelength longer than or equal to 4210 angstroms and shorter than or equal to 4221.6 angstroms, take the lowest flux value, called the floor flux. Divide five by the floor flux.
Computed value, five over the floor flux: 1.58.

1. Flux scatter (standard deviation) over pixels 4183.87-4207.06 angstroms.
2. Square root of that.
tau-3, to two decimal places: 0.42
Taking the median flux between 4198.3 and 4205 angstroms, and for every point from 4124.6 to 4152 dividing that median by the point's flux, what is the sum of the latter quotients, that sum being 33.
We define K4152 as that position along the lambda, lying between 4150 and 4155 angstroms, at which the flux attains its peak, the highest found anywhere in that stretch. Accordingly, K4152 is 4153.63 angstroms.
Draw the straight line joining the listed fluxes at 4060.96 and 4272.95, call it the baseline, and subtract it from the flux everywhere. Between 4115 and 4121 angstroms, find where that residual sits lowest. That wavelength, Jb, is 4116.50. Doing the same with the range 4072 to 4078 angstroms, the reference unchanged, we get 4073.13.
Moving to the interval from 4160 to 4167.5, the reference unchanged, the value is 4167.05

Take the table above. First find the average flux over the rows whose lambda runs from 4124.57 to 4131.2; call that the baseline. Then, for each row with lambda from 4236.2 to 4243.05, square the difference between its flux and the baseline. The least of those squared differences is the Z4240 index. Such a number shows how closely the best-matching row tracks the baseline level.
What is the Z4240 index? 0.44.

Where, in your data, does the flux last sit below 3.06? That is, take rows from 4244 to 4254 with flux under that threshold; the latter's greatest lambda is 4250.38 angstroms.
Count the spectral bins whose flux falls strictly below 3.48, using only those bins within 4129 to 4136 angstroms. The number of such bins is 7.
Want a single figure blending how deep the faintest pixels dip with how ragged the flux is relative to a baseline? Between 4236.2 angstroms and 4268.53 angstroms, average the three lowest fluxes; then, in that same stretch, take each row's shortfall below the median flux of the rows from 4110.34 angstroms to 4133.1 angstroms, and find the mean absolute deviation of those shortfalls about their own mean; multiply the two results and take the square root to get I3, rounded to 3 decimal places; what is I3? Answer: 0.970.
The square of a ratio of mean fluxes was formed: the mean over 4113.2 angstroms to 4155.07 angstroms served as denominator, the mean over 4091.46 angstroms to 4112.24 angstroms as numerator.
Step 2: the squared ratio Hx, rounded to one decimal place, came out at 1.0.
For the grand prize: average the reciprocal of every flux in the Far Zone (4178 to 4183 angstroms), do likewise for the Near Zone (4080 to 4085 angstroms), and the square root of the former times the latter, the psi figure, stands 0.311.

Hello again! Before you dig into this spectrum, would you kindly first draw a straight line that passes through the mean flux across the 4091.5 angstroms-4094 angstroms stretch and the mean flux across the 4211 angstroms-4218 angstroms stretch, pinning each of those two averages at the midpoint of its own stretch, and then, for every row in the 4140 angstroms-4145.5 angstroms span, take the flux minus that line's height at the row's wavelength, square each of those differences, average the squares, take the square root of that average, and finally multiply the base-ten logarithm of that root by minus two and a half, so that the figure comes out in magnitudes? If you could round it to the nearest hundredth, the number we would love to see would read 1.14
